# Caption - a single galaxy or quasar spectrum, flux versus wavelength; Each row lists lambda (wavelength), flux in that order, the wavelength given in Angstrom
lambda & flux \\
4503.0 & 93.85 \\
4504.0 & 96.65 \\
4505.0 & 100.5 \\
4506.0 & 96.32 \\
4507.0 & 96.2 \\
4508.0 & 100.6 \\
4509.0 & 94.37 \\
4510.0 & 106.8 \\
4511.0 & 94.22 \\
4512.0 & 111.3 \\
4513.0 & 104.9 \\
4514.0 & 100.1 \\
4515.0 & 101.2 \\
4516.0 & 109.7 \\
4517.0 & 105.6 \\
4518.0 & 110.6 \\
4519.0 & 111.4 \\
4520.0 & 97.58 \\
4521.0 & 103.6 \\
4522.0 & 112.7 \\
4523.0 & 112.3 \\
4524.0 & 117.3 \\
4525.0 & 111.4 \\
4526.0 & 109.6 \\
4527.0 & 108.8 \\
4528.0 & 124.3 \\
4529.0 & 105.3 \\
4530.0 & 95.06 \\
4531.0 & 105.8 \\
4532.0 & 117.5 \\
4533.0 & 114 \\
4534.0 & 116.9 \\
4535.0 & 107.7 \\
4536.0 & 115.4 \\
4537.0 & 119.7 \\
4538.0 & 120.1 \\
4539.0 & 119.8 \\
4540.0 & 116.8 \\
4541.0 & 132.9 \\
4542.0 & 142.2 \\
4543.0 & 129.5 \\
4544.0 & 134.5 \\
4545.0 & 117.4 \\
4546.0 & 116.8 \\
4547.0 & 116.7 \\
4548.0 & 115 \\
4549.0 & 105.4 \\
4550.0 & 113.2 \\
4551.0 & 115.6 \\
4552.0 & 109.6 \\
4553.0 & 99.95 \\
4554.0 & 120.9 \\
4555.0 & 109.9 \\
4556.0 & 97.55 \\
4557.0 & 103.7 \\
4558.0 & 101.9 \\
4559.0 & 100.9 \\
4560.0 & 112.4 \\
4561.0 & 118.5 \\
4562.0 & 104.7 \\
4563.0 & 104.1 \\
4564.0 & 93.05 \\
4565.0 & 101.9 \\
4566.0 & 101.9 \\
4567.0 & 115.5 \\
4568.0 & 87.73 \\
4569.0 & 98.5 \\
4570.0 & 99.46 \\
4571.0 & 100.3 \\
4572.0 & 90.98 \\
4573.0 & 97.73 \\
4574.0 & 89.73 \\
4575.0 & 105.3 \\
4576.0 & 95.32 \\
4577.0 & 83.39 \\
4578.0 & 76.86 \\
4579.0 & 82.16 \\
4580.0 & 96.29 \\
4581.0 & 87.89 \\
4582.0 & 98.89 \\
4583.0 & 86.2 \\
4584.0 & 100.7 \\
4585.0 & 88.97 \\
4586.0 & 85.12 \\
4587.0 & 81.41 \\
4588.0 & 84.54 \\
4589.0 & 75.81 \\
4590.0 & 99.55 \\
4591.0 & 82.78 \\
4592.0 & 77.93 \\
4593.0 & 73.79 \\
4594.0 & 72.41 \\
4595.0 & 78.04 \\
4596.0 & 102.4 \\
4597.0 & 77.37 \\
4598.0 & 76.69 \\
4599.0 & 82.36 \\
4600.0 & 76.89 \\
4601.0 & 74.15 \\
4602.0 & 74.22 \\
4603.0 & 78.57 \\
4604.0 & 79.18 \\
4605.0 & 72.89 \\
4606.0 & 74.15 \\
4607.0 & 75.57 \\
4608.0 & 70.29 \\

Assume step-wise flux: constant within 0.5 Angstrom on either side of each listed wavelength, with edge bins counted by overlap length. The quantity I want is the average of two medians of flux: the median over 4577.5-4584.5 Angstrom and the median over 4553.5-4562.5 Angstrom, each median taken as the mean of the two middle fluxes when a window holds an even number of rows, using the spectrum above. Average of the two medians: 96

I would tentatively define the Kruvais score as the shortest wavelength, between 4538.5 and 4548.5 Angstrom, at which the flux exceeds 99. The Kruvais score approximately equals 4539.0 Angstrom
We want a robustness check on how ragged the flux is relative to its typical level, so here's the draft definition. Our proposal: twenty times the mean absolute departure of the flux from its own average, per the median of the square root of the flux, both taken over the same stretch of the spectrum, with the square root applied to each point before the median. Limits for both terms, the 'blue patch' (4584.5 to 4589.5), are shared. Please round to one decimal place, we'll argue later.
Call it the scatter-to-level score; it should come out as 7.9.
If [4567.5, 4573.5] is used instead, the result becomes 8.7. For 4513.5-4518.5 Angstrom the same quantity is 7.5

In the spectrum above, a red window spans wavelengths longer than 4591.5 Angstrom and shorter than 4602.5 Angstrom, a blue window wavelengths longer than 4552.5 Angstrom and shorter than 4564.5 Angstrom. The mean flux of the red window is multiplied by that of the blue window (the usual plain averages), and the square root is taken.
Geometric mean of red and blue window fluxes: 91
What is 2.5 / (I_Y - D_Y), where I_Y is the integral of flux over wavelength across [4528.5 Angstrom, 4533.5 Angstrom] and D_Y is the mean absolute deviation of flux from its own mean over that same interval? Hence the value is 0.0047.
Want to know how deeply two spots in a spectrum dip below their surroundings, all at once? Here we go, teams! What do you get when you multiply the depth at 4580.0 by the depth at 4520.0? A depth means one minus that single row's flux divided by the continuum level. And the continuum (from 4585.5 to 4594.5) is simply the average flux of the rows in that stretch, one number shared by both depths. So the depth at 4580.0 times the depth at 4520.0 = 0.036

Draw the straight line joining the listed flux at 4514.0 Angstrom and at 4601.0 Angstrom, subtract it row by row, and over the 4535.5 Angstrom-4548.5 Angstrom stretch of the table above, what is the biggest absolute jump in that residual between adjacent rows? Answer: 17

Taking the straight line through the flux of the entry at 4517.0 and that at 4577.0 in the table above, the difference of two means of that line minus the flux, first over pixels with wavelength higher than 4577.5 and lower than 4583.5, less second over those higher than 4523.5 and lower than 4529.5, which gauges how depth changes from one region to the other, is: 4.7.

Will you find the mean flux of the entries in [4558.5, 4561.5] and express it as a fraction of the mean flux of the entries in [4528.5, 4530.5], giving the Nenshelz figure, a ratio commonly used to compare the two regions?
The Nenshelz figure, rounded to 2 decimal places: 1.10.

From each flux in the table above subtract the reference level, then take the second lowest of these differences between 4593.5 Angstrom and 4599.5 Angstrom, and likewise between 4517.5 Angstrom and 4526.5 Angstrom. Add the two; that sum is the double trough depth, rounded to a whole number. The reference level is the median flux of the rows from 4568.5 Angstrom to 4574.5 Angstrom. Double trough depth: -16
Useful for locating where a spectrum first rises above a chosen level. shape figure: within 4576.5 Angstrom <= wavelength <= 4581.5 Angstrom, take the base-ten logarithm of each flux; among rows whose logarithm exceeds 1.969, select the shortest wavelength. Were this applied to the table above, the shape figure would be 4580.0 Angstrom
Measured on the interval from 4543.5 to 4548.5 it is 4544.0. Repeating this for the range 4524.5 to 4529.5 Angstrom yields 4525.0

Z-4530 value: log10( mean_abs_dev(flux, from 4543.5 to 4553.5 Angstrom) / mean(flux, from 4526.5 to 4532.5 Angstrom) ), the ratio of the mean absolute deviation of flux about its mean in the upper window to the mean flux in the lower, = -1.27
